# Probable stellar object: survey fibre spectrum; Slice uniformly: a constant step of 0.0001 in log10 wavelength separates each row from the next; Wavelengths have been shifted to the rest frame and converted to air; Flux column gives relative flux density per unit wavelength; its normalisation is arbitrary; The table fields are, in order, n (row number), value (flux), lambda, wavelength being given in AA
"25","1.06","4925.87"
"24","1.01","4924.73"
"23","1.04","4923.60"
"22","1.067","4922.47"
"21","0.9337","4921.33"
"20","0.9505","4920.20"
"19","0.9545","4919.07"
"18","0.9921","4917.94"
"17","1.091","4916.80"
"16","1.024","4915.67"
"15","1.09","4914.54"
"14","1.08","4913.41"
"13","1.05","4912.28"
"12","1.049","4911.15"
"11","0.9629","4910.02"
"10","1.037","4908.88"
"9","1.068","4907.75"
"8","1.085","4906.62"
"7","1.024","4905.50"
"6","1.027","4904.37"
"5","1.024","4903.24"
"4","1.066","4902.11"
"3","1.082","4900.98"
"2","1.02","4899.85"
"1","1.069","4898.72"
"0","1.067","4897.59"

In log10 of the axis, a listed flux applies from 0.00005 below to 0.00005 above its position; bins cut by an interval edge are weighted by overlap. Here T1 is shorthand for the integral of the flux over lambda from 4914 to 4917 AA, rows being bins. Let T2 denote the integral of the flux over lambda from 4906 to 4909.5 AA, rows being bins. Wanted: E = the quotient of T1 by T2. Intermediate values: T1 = 3.20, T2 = 3.71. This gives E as 0.86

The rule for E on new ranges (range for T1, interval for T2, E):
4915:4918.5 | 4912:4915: 1.12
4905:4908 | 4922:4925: 1.02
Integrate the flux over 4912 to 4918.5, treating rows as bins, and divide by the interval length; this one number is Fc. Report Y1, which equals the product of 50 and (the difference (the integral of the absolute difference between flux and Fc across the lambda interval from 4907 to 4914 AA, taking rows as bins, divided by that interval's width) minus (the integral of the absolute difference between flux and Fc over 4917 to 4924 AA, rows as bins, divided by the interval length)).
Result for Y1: -2.1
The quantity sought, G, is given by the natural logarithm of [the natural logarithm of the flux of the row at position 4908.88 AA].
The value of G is -3.3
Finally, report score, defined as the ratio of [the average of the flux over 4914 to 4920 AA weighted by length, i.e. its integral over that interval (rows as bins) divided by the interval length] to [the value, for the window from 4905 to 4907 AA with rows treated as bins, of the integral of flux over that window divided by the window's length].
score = 0.97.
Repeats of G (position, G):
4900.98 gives -2.5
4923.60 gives -3.2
